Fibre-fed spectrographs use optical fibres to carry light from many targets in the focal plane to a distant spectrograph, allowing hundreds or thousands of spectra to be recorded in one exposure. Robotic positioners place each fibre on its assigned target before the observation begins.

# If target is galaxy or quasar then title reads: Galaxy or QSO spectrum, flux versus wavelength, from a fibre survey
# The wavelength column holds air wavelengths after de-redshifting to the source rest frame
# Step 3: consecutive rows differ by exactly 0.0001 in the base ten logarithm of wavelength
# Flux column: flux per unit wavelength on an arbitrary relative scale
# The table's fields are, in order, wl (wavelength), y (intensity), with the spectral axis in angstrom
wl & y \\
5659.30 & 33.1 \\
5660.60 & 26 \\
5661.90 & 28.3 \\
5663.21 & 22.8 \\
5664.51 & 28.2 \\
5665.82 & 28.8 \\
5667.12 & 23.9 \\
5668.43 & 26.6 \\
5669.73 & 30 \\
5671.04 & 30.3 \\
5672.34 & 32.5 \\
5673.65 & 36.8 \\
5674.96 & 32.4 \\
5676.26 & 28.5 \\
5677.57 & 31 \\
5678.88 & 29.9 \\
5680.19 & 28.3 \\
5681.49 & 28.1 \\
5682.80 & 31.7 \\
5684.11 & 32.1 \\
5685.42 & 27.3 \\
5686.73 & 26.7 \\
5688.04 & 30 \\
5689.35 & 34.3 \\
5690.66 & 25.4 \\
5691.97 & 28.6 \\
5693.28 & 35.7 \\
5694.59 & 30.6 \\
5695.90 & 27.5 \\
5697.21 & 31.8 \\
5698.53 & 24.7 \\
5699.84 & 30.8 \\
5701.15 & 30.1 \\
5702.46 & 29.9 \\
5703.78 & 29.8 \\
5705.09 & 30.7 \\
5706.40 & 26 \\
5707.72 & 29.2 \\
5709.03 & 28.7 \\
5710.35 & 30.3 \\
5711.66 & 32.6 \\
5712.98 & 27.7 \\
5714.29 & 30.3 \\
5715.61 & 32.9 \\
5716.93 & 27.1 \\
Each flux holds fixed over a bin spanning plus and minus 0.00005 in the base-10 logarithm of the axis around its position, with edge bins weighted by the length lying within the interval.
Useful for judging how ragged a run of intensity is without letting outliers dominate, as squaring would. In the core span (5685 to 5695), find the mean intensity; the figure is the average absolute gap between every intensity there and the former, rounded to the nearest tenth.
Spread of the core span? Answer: 2.8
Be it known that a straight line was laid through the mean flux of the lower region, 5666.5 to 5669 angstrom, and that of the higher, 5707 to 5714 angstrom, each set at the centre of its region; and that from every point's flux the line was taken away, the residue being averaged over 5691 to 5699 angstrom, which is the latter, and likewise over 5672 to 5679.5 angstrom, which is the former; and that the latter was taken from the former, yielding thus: 4.1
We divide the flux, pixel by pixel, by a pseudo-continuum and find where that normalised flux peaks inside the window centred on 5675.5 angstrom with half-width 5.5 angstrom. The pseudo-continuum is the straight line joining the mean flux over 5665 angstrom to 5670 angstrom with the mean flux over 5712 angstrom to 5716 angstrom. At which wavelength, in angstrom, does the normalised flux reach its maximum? 5673.65 angstrom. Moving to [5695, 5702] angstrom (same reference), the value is 5697.21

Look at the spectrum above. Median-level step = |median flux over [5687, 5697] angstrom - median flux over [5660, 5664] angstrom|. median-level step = 4.0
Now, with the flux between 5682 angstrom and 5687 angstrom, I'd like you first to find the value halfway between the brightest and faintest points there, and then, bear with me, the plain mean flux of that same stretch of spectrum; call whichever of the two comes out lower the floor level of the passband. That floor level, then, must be 29.4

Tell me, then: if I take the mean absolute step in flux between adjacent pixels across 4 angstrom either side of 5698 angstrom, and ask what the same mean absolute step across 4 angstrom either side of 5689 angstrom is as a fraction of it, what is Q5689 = 1.0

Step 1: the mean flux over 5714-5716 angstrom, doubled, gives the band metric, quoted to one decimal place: 63.2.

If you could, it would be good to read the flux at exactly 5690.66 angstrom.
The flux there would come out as 25.4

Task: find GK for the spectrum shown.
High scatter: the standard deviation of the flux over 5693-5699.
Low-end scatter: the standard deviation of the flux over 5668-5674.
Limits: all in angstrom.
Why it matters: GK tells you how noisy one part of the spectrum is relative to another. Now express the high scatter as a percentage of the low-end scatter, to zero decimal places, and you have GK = 112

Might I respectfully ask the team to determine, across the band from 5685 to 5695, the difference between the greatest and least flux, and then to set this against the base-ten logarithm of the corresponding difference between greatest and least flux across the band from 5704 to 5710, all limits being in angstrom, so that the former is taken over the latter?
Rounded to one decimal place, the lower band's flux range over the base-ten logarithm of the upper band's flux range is 15.3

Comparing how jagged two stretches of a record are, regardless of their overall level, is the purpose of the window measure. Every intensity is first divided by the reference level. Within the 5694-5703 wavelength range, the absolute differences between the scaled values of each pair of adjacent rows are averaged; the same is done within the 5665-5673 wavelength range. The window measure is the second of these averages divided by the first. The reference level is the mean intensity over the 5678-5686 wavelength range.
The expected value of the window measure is 0.8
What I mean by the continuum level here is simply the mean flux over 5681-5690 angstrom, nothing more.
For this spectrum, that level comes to 30.0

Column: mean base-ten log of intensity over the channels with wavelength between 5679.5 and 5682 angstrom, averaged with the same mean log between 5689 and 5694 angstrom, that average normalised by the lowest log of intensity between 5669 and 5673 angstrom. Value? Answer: 0.99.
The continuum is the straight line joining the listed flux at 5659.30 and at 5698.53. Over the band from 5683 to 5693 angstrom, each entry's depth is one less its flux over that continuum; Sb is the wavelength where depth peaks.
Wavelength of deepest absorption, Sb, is 5690.66 angstrom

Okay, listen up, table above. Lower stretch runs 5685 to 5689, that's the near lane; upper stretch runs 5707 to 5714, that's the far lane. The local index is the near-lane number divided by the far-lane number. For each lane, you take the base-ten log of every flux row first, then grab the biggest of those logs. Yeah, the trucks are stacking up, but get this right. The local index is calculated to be 0.98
